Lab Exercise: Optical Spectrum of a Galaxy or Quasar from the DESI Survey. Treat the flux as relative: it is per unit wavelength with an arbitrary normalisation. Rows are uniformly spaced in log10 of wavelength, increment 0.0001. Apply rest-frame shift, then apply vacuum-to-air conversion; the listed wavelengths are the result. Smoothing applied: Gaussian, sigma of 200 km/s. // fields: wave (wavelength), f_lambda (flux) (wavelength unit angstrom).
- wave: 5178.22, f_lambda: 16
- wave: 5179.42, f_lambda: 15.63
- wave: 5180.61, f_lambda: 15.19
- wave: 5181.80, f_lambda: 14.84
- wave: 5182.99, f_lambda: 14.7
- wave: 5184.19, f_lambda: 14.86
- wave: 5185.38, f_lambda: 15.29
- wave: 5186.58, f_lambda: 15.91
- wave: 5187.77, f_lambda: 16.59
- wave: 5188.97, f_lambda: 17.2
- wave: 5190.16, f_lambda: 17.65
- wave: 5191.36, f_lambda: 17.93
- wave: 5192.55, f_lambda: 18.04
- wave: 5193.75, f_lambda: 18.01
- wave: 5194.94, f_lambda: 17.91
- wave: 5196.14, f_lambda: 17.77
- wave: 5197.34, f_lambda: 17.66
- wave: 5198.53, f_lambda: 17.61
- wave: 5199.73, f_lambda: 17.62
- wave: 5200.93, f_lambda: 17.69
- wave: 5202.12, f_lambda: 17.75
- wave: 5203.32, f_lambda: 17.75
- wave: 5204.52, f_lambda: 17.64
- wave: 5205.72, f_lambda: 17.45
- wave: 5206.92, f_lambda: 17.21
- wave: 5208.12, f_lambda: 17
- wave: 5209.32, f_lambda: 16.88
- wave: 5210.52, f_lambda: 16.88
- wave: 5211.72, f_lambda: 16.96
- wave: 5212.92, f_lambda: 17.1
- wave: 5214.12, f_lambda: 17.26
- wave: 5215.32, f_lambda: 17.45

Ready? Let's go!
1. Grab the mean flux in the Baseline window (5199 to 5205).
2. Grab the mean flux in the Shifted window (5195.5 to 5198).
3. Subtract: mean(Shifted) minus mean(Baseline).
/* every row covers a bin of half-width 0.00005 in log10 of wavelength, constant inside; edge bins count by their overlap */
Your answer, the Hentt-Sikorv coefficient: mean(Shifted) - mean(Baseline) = 0.0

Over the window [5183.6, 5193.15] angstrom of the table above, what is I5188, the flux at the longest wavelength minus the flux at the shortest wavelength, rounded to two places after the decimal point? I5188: 3.18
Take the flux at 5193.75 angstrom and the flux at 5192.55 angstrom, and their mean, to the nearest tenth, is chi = 18.0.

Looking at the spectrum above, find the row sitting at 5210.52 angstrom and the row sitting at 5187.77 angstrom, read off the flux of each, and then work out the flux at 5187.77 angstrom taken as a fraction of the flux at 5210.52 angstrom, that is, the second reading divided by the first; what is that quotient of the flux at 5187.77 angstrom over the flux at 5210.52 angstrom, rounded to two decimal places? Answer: 0.98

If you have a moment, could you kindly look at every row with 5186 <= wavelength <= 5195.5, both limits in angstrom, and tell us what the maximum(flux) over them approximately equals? 18.04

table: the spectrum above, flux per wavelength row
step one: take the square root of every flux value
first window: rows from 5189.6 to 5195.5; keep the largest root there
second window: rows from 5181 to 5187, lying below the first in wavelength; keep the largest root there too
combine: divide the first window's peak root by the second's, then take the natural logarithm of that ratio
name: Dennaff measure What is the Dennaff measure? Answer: 0.063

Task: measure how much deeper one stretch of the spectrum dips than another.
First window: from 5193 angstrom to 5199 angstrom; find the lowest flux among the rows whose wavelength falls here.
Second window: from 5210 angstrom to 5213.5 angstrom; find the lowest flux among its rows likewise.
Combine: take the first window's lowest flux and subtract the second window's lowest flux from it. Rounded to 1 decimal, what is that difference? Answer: 0.7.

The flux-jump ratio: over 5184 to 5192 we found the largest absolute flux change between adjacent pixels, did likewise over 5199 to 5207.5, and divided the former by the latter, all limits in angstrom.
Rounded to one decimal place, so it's 2.8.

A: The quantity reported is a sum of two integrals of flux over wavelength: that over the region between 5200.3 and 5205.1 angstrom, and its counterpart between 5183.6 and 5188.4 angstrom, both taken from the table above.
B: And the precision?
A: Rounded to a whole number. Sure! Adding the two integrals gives 160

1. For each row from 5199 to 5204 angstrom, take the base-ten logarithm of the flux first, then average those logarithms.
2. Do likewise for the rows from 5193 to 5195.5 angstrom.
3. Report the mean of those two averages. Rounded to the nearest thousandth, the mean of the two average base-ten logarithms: 1.251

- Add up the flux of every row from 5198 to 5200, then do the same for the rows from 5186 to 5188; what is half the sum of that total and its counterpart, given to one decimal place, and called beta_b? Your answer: 33.9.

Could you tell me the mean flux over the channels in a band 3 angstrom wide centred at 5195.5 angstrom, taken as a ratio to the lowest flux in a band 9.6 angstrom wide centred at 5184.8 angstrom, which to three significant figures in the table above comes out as 1.21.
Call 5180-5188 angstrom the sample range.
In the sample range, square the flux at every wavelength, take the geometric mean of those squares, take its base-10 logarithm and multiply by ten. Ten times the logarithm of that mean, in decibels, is 23.7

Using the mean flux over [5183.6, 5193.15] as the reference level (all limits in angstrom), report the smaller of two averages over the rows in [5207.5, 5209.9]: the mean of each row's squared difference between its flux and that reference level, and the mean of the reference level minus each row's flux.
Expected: -0.26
